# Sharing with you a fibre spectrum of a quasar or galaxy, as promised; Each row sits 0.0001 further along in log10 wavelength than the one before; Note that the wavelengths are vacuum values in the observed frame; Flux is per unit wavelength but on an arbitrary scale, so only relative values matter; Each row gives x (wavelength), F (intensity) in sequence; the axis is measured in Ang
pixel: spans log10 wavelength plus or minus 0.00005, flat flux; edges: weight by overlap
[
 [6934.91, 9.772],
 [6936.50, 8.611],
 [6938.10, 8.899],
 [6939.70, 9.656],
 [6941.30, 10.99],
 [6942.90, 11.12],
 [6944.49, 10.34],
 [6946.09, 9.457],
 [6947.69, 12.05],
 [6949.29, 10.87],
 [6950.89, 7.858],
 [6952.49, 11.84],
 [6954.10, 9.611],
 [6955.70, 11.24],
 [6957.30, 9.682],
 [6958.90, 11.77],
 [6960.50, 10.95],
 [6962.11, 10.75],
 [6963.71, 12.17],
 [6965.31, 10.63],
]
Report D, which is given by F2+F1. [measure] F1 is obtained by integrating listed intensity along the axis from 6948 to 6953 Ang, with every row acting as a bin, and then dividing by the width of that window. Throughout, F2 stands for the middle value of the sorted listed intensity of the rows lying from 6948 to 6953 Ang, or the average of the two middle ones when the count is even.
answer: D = 21.1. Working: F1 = 10.3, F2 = 10.9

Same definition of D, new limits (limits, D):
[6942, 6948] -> 21.4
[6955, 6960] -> 22.1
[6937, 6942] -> 19.4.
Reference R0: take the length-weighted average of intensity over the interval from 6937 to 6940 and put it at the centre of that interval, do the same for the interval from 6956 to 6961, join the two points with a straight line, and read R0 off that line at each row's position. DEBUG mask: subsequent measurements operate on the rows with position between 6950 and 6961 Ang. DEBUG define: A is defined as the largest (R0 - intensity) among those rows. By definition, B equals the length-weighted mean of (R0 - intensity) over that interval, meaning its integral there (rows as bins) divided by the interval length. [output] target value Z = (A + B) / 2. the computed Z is 1.3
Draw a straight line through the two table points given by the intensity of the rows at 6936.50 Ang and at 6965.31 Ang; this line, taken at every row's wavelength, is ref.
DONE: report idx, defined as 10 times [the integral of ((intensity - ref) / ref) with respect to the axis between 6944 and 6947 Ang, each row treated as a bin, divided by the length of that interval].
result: 0.75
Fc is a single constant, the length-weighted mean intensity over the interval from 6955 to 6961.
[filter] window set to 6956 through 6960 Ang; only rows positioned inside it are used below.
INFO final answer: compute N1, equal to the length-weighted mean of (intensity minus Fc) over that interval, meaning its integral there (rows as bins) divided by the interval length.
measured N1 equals -0.1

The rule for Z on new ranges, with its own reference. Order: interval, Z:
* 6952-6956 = 0.3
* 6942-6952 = 0.9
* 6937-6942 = -0.2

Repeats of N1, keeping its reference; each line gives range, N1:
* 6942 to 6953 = -0.4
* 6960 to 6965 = 0.3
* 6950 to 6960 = -0.6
